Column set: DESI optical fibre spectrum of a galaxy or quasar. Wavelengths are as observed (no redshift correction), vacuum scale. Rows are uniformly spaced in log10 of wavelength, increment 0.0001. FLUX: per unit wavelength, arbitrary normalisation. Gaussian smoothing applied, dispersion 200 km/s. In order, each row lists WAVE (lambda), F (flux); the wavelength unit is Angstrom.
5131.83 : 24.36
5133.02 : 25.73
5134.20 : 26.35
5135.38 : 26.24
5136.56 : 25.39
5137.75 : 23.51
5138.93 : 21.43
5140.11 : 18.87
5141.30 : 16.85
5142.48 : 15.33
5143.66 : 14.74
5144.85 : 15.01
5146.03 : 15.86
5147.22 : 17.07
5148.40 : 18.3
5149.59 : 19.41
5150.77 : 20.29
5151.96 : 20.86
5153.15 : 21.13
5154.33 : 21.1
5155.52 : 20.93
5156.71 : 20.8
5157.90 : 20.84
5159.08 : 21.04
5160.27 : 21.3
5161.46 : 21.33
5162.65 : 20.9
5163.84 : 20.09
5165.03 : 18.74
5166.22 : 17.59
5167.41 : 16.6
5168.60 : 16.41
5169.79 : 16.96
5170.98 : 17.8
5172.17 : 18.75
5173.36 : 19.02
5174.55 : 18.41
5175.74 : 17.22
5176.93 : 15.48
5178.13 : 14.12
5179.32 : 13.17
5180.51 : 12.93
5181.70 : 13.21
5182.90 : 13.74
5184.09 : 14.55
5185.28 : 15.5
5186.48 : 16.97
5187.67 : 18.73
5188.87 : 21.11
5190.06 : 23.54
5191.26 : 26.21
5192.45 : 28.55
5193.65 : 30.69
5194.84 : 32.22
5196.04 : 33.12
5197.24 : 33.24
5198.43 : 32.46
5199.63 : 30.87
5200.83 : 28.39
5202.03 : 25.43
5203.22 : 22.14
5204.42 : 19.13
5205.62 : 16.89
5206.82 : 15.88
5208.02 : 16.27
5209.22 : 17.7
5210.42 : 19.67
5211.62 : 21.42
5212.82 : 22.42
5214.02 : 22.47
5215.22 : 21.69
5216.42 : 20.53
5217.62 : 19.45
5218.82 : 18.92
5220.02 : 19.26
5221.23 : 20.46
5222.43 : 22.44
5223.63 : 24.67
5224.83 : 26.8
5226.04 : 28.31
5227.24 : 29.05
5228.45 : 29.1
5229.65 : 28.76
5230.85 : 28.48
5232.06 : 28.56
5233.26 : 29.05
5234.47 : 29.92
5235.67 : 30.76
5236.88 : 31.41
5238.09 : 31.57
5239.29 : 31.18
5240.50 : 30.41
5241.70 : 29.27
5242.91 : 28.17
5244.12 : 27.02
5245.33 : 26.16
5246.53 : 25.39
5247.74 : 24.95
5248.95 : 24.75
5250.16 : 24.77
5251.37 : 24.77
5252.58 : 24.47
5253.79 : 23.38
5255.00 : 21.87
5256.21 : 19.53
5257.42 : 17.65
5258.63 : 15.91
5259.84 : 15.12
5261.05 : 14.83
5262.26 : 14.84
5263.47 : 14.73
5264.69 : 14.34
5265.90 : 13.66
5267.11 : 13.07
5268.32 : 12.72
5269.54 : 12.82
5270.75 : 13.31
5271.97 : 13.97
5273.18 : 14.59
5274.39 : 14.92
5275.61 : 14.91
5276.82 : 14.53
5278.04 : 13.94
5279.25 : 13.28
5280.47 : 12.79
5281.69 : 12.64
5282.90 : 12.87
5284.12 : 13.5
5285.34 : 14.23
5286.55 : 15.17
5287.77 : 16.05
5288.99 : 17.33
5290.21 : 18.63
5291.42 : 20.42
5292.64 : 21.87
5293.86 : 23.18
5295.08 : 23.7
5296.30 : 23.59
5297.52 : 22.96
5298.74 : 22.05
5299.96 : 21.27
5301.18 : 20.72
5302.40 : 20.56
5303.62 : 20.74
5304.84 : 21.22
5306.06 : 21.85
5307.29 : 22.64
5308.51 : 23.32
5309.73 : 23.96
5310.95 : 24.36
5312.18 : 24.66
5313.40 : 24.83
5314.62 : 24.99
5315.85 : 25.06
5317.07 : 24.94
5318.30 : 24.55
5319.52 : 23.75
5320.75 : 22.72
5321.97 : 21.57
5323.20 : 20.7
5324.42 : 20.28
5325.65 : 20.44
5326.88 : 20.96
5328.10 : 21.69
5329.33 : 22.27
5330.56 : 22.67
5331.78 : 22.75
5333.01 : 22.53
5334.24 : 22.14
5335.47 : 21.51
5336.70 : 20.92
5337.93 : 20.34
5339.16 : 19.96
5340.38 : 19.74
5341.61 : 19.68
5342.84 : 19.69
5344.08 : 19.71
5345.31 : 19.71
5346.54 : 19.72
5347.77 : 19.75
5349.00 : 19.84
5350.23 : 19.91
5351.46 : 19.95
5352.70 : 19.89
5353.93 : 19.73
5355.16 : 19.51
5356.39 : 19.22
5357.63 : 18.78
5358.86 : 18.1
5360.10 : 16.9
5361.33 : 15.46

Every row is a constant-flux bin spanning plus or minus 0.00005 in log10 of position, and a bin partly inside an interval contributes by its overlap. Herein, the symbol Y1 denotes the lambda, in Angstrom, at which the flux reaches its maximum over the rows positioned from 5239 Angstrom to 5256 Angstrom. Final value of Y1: 5239.29 Angstrom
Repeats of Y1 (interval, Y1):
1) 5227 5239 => 5238.09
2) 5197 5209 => 5197.24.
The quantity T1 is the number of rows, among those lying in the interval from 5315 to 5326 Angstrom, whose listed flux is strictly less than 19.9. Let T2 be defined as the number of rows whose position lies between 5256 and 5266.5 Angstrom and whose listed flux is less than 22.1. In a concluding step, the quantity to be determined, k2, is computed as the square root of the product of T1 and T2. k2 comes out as 0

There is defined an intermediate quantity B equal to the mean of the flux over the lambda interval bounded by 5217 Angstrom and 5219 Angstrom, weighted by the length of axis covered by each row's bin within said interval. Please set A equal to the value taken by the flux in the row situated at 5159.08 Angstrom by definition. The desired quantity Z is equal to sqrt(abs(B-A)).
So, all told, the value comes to 1.33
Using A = 21.04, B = 19.3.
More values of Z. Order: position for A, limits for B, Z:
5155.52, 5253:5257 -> 0.78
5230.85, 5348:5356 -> 2.95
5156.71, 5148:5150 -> 1.41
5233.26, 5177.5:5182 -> 3.96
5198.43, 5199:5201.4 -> 1.69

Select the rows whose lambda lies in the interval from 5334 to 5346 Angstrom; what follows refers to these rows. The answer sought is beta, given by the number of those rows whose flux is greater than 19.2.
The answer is 10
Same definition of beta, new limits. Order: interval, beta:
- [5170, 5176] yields 0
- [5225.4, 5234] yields 7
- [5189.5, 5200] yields 9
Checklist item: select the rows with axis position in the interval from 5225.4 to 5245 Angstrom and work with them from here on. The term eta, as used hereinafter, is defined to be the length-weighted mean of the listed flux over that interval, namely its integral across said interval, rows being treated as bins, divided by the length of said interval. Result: 29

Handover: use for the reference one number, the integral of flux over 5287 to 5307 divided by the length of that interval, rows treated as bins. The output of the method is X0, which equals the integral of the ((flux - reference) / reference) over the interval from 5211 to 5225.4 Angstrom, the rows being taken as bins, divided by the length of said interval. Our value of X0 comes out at 0.03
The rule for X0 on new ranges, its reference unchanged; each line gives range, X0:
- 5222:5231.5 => 0.30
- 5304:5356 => 0.03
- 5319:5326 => 0.03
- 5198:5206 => 0.20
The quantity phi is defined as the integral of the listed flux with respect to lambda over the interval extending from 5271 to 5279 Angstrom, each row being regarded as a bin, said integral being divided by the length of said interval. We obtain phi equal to 14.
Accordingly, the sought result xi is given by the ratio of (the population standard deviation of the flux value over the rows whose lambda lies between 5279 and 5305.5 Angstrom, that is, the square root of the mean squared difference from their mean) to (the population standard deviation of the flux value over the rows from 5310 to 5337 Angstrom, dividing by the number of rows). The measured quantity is 2.4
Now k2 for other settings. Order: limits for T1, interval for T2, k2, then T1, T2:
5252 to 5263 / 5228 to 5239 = 0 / 6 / 0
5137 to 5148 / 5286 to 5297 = 6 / 7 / 6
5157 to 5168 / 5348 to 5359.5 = 5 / 3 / 9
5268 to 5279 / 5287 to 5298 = 7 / 9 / 5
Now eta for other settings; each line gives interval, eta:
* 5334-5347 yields 20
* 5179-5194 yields 19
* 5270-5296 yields 16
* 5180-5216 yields 22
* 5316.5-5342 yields 22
